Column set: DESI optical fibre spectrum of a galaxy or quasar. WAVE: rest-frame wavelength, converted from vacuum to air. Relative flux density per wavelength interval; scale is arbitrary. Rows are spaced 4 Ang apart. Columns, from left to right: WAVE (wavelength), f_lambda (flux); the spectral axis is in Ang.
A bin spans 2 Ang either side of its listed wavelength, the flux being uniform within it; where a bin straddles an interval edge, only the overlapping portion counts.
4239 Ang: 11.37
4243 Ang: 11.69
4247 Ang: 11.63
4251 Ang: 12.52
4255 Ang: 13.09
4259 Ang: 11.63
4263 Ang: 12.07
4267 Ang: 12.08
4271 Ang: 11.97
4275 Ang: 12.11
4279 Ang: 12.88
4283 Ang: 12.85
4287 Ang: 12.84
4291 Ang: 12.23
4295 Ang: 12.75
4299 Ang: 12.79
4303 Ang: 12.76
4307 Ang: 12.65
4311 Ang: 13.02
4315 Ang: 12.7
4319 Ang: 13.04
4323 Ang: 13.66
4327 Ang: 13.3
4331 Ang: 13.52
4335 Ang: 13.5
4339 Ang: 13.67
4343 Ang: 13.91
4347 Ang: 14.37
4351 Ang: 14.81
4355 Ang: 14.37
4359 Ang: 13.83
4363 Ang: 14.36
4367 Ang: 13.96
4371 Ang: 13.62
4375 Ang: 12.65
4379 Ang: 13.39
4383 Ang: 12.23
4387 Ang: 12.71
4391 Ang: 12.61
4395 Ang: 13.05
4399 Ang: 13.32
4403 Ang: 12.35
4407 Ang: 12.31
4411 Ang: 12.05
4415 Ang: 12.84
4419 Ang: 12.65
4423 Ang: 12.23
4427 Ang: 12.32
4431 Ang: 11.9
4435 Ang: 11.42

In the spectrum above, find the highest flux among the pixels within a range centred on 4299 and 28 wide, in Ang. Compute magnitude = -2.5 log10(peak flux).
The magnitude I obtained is -2.79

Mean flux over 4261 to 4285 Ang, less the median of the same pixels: 0.23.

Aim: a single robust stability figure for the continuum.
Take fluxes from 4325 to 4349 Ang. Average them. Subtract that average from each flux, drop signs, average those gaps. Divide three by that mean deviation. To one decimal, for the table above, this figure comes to 10.5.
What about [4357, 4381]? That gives 7.2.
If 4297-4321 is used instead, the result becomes 22.1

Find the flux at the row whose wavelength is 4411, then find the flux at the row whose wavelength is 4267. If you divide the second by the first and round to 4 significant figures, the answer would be 1.002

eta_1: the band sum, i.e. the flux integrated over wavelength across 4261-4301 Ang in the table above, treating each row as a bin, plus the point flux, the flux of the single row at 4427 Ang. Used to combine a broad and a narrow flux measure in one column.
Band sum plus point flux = 511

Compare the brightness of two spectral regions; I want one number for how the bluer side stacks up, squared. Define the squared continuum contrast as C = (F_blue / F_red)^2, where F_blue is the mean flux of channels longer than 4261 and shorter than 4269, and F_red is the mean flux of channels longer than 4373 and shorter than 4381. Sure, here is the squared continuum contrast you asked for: 0.86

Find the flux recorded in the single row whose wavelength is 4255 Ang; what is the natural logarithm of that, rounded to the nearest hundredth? 2.57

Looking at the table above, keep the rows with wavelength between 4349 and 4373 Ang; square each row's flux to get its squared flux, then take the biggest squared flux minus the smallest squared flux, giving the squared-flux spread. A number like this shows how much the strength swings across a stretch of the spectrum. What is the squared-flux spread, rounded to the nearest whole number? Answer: 34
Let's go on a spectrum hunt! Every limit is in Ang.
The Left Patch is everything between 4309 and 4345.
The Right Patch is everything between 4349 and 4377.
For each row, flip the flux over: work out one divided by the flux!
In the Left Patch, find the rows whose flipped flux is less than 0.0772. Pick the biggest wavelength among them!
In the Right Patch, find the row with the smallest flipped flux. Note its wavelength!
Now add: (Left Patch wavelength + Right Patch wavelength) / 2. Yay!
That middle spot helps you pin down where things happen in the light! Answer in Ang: 4347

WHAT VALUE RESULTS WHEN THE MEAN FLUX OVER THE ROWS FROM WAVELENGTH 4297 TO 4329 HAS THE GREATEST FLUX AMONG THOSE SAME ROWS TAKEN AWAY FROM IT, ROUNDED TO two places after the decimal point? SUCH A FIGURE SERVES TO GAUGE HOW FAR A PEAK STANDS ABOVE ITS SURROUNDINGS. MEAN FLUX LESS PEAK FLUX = -0.67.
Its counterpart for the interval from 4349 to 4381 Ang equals -0.94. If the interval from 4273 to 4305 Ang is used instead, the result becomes -0.23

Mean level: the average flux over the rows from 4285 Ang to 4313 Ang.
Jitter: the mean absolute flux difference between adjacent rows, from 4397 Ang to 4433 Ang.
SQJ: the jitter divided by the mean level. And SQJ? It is 0.031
